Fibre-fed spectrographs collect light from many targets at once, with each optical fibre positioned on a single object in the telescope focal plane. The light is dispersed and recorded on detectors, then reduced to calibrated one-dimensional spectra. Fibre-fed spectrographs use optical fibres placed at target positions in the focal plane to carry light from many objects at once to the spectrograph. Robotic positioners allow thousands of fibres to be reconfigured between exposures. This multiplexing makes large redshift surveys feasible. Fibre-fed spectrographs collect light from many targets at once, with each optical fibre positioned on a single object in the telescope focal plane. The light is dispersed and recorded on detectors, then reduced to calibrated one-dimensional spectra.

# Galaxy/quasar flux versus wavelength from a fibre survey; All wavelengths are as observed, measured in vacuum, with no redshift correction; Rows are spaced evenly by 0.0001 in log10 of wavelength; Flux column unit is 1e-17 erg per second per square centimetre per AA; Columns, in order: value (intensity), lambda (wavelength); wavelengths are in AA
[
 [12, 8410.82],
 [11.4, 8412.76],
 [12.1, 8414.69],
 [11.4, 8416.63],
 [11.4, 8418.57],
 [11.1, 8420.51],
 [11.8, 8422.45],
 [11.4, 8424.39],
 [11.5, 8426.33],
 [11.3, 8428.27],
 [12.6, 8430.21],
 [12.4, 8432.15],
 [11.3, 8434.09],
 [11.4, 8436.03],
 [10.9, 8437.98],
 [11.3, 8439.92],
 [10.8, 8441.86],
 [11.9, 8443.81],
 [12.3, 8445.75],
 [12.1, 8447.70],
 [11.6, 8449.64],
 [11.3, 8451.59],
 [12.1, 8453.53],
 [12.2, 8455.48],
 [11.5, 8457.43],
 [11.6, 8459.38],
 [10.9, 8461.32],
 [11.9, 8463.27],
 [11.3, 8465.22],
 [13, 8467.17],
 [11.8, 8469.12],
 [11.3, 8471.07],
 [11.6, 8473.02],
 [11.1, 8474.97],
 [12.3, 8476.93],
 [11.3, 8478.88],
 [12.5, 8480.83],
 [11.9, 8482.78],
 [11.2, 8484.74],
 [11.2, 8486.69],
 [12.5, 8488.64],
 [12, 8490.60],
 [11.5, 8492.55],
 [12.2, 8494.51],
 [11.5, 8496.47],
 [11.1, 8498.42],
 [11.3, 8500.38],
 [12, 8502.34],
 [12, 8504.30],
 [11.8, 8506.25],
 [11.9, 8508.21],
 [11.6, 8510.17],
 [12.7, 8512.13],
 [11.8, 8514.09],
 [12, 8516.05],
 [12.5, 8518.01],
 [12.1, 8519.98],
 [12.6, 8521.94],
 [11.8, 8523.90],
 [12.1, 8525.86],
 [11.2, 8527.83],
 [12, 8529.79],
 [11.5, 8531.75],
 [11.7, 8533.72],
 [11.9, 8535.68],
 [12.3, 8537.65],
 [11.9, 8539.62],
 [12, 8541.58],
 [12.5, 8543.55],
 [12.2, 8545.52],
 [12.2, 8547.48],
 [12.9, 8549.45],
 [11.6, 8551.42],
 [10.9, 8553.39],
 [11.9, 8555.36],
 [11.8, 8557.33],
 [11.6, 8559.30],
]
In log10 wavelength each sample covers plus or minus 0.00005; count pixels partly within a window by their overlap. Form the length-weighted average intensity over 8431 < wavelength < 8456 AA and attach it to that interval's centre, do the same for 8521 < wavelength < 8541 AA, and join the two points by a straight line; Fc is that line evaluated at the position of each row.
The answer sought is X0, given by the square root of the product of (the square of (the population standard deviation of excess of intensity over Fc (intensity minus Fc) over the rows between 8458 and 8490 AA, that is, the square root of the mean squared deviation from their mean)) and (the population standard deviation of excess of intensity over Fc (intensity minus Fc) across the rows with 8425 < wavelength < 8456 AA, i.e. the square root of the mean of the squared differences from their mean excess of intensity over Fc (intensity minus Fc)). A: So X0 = 0.420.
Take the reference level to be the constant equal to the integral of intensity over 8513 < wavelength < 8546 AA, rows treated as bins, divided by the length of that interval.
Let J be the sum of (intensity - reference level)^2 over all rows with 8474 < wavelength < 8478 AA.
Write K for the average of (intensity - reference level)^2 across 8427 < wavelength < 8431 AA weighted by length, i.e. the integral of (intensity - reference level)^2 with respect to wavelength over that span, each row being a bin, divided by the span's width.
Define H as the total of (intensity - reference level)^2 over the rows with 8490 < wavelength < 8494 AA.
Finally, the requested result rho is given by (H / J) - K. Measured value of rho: -0.14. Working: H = 0.25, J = 0.90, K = 0.42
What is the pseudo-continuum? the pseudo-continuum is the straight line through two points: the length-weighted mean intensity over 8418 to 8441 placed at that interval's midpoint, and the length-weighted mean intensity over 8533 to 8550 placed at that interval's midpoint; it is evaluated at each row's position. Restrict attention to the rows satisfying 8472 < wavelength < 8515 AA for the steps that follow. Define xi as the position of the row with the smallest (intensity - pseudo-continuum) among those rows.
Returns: 8498.42 AA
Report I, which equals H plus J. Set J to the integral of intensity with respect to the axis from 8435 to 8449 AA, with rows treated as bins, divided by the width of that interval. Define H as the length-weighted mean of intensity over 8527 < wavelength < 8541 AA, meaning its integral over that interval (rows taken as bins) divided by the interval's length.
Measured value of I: 23.3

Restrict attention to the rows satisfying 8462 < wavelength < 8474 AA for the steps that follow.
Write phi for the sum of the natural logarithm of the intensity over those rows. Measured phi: 14.8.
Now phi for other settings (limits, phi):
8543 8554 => 14.9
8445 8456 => 14.9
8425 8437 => 14.8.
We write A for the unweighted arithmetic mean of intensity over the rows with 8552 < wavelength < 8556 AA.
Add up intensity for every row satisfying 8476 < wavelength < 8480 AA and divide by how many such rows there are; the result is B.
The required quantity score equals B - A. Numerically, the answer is 0.4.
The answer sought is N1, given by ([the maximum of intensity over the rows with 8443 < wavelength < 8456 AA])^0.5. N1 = 3.51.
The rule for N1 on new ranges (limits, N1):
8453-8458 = 3.49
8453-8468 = 3.61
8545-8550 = 3.59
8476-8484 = 3.54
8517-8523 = 3.55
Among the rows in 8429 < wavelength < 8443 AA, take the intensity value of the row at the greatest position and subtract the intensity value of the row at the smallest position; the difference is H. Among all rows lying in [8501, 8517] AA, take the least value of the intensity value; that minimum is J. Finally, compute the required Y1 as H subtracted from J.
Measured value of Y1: 13.4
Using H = -1.8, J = 11.6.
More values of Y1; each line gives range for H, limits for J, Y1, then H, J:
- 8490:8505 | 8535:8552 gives 11.6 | 0.0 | 11.6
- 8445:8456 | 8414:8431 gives 11.2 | -0.1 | 11.1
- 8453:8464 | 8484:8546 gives 11.3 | -0.2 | 11.1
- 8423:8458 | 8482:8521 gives 11.0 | 0.1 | 11.1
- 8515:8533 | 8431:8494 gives 11.3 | -0.5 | 10.8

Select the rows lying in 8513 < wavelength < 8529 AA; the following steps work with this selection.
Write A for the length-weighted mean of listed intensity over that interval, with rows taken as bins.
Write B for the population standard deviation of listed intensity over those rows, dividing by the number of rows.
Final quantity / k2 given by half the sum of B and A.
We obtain 6.21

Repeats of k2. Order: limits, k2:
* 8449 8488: 6.10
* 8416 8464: 6.04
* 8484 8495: 6.13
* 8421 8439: 6.06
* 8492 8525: 6.17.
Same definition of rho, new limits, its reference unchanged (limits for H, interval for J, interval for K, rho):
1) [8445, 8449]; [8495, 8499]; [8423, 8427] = -0.19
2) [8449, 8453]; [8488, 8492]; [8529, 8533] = 2.54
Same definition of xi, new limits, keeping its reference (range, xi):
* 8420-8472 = 8461.32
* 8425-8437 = 8434.09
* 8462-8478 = 8474.97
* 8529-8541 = 8531.75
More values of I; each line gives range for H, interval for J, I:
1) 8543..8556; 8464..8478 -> 23.8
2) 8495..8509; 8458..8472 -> 23.4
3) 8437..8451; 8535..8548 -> 23.7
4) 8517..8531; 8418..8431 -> 23.6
